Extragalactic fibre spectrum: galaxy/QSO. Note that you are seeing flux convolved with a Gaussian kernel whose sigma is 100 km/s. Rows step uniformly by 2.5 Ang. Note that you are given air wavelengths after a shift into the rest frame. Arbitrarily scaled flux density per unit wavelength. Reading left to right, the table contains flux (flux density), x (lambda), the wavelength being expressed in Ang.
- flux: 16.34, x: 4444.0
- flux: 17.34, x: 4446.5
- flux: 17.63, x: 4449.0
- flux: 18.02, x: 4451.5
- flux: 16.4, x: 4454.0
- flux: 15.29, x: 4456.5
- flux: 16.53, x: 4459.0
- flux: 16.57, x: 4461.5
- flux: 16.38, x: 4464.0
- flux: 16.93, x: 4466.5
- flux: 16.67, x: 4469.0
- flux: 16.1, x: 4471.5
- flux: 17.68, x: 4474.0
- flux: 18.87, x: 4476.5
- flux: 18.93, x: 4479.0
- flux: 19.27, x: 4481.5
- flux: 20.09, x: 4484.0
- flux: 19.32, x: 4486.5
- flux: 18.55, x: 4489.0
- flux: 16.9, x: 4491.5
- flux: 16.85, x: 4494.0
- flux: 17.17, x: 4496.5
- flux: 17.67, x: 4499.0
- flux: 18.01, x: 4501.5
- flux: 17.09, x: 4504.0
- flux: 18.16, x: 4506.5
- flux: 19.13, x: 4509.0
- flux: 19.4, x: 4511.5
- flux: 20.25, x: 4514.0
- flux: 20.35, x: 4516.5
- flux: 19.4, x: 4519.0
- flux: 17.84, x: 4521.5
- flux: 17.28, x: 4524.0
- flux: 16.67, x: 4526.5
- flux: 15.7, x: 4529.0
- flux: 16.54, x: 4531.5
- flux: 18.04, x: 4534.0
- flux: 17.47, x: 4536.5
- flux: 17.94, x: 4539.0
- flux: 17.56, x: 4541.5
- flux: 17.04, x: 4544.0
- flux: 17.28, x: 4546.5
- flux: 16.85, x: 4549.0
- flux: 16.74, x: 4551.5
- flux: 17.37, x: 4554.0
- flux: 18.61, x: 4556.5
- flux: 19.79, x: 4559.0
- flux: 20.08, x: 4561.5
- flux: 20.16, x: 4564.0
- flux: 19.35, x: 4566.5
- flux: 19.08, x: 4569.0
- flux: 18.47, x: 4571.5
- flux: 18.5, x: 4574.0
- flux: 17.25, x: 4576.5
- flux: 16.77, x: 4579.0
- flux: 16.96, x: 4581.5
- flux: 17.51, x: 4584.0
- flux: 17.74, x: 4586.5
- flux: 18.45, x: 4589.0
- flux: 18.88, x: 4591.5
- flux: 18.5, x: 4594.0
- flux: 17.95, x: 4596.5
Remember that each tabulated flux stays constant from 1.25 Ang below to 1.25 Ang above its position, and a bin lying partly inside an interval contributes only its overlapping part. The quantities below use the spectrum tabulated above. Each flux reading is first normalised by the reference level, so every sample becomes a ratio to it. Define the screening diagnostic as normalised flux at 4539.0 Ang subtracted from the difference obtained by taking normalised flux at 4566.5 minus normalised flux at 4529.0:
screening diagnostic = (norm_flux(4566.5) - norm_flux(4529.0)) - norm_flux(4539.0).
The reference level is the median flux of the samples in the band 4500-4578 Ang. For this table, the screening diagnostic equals -0.79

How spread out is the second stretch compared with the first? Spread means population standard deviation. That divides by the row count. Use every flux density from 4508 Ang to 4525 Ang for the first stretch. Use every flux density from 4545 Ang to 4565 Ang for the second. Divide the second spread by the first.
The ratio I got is 1.3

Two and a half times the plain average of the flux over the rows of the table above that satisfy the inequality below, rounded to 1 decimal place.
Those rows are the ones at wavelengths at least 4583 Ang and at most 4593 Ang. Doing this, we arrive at 45.4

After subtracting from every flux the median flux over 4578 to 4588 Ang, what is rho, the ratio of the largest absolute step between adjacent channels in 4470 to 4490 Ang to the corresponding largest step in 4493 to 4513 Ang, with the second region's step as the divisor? 1.5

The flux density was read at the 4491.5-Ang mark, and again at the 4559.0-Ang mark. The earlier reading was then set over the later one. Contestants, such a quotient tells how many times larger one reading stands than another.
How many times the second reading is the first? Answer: 0.85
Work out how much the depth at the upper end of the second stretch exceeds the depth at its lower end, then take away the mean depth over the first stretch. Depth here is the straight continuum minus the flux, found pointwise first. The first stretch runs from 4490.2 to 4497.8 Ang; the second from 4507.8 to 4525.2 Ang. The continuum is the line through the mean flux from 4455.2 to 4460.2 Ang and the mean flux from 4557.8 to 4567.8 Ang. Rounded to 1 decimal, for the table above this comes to 2.1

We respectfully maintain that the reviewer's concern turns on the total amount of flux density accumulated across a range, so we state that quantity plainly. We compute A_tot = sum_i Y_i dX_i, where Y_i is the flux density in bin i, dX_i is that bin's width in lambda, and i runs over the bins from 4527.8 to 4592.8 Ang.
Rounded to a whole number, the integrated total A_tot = 1165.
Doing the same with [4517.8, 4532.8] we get 259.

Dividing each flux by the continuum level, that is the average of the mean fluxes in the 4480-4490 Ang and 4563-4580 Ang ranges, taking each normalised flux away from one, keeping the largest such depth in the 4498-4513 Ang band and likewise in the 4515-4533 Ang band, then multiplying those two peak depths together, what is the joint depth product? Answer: 0.016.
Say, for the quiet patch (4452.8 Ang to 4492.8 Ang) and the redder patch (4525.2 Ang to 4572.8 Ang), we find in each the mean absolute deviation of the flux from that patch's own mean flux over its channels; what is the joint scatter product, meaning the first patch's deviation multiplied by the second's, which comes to 1.33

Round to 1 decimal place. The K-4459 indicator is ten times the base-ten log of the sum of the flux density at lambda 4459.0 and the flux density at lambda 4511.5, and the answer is 15.6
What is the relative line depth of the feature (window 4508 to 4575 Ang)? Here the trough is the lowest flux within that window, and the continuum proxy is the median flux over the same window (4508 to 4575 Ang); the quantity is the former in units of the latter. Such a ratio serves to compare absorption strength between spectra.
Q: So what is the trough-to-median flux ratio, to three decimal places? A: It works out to 0.870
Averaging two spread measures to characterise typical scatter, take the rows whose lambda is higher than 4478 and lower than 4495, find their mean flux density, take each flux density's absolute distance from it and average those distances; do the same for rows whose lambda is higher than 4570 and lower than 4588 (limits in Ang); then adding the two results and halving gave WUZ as 0.76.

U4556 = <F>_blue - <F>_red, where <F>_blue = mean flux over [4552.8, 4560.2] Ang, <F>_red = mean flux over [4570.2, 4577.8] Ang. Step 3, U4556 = 0.5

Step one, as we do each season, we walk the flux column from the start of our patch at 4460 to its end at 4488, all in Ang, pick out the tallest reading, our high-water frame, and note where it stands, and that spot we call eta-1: 4484.0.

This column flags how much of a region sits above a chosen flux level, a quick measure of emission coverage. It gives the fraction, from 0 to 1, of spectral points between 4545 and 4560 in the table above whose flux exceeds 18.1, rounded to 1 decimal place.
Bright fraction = 0.3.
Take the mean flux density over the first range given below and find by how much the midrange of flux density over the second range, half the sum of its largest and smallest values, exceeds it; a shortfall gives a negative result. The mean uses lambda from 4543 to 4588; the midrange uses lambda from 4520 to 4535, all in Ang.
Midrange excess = -1.2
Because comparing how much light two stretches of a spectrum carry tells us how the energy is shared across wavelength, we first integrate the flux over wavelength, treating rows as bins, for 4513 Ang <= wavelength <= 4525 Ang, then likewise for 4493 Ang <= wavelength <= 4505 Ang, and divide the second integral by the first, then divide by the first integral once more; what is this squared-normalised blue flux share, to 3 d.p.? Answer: 0.004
